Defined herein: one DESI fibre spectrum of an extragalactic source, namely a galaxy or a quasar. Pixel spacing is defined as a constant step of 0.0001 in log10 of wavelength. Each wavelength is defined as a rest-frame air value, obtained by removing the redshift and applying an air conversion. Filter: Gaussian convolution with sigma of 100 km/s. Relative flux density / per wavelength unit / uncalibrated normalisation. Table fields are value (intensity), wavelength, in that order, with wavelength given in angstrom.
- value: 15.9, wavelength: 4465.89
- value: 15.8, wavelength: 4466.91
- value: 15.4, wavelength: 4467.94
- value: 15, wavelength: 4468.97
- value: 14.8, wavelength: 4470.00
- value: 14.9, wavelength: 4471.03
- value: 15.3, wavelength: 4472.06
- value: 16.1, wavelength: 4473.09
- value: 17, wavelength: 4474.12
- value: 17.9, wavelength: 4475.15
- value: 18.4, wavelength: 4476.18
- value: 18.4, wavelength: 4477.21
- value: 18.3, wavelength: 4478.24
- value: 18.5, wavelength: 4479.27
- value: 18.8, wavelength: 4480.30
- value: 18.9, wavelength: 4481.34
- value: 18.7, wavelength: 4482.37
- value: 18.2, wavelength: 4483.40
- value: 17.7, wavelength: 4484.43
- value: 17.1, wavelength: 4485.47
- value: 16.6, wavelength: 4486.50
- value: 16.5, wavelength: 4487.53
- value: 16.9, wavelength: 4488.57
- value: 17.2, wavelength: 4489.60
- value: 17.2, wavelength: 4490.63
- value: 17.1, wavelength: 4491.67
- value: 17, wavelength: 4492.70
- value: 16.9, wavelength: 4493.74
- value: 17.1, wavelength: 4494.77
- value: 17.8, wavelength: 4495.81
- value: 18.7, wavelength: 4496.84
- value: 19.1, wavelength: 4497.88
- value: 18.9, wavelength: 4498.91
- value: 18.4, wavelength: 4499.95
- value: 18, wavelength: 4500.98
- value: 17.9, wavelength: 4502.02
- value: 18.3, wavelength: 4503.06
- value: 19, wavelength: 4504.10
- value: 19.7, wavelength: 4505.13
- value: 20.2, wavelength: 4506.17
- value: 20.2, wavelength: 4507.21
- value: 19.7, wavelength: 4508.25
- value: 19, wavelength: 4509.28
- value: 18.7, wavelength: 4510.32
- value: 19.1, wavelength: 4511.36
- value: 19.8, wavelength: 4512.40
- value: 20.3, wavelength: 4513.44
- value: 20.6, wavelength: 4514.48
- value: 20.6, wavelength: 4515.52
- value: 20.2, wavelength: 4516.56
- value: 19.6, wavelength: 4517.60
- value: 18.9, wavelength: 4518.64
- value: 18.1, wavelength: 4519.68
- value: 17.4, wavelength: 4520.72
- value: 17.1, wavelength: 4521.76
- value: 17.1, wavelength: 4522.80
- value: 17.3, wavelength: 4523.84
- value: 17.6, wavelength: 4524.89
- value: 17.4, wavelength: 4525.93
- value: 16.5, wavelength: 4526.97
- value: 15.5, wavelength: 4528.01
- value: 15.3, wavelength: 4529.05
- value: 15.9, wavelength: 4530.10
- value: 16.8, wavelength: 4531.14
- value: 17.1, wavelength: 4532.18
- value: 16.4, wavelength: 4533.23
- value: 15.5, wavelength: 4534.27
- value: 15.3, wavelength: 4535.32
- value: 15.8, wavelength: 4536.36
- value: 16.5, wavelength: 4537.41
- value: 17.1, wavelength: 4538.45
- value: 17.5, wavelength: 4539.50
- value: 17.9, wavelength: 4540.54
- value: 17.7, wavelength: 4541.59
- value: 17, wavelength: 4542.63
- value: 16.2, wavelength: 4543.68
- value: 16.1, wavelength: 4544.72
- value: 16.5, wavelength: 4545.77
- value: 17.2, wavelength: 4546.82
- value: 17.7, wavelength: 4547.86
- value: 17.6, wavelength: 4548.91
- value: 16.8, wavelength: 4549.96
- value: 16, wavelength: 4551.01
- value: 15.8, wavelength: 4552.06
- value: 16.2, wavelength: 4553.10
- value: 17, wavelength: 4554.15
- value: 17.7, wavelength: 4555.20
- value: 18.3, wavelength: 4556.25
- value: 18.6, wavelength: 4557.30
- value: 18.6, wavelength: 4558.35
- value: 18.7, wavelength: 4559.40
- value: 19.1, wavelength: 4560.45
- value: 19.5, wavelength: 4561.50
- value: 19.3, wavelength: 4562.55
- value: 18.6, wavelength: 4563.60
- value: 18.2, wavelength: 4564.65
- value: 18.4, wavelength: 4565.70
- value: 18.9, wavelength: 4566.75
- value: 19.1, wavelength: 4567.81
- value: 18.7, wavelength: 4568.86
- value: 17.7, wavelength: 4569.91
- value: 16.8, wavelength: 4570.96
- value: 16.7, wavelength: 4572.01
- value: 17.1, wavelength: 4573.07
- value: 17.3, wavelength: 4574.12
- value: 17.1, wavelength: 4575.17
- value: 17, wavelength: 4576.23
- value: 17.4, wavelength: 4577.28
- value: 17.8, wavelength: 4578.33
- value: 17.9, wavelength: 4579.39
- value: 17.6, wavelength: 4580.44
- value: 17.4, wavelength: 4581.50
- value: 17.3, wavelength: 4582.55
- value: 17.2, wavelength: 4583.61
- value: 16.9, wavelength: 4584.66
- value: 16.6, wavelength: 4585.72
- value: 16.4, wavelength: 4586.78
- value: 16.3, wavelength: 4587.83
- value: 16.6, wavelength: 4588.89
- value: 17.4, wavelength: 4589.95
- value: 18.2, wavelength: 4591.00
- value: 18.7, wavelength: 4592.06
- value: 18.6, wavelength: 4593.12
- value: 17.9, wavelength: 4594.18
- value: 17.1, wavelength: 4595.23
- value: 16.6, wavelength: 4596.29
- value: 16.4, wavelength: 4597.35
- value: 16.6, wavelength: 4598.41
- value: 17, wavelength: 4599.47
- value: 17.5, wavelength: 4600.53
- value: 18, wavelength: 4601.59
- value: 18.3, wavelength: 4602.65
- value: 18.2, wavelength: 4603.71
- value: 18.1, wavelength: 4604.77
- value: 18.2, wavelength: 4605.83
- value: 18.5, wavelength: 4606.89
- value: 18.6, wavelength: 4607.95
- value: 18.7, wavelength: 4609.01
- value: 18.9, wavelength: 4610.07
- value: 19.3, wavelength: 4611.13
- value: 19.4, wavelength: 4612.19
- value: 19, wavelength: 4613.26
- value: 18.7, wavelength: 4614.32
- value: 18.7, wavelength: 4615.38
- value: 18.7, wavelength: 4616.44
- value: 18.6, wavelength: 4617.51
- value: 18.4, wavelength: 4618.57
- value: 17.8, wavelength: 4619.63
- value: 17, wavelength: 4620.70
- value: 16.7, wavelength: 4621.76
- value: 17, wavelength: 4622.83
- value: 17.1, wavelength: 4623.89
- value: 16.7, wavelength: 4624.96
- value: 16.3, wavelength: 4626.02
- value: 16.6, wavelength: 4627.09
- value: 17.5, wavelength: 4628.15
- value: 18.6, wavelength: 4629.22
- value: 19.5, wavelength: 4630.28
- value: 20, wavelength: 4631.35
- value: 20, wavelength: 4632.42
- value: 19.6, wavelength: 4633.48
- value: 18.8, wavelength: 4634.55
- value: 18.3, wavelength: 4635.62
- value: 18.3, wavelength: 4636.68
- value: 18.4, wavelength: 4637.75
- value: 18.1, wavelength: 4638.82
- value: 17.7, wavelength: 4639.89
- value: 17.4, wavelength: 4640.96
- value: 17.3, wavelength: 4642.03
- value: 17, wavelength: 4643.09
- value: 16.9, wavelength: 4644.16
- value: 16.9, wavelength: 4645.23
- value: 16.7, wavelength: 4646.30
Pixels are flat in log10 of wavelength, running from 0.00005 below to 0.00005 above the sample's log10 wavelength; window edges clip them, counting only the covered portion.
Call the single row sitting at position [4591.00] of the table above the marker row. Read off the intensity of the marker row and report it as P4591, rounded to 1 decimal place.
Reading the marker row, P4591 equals 18.2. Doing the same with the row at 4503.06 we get 18.3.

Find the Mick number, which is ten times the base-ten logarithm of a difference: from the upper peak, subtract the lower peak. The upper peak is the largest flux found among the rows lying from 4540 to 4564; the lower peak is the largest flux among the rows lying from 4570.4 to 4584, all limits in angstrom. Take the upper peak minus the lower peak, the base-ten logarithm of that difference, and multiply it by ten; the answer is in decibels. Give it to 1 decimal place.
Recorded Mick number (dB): 2.0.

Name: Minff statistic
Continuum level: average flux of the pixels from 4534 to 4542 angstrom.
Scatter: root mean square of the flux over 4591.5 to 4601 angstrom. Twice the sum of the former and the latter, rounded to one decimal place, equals 68.1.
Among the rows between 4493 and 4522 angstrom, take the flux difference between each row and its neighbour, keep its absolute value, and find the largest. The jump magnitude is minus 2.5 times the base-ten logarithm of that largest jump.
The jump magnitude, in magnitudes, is 0.11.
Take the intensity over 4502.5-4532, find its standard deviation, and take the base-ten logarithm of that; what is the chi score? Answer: 0.20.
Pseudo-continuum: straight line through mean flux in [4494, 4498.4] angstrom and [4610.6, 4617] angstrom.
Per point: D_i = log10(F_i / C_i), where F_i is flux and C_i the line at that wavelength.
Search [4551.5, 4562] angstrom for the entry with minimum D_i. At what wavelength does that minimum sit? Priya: 4552.06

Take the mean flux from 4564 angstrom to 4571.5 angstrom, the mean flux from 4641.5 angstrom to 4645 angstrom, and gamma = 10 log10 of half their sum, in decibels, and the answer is 12.47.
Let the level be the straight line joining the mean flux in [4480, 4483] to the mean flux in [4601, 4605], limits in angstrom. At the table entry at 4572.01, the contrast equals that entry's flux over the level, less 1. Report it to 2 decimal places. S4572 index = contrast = -0.09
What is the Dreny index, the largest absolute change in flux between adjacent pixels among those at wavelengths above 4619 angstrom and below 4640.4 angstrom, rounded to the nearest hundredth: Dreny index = 1.10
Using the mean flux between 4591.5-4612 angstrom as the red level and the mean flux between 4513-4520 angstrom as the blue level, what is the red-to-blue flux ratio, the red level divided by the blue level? 0.91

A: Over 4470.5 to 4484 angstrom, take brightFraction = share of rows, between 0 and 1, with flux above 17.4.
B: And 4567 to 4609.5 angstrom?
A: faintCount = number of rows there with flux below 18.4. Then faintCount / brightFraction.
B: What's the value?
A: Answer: 48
